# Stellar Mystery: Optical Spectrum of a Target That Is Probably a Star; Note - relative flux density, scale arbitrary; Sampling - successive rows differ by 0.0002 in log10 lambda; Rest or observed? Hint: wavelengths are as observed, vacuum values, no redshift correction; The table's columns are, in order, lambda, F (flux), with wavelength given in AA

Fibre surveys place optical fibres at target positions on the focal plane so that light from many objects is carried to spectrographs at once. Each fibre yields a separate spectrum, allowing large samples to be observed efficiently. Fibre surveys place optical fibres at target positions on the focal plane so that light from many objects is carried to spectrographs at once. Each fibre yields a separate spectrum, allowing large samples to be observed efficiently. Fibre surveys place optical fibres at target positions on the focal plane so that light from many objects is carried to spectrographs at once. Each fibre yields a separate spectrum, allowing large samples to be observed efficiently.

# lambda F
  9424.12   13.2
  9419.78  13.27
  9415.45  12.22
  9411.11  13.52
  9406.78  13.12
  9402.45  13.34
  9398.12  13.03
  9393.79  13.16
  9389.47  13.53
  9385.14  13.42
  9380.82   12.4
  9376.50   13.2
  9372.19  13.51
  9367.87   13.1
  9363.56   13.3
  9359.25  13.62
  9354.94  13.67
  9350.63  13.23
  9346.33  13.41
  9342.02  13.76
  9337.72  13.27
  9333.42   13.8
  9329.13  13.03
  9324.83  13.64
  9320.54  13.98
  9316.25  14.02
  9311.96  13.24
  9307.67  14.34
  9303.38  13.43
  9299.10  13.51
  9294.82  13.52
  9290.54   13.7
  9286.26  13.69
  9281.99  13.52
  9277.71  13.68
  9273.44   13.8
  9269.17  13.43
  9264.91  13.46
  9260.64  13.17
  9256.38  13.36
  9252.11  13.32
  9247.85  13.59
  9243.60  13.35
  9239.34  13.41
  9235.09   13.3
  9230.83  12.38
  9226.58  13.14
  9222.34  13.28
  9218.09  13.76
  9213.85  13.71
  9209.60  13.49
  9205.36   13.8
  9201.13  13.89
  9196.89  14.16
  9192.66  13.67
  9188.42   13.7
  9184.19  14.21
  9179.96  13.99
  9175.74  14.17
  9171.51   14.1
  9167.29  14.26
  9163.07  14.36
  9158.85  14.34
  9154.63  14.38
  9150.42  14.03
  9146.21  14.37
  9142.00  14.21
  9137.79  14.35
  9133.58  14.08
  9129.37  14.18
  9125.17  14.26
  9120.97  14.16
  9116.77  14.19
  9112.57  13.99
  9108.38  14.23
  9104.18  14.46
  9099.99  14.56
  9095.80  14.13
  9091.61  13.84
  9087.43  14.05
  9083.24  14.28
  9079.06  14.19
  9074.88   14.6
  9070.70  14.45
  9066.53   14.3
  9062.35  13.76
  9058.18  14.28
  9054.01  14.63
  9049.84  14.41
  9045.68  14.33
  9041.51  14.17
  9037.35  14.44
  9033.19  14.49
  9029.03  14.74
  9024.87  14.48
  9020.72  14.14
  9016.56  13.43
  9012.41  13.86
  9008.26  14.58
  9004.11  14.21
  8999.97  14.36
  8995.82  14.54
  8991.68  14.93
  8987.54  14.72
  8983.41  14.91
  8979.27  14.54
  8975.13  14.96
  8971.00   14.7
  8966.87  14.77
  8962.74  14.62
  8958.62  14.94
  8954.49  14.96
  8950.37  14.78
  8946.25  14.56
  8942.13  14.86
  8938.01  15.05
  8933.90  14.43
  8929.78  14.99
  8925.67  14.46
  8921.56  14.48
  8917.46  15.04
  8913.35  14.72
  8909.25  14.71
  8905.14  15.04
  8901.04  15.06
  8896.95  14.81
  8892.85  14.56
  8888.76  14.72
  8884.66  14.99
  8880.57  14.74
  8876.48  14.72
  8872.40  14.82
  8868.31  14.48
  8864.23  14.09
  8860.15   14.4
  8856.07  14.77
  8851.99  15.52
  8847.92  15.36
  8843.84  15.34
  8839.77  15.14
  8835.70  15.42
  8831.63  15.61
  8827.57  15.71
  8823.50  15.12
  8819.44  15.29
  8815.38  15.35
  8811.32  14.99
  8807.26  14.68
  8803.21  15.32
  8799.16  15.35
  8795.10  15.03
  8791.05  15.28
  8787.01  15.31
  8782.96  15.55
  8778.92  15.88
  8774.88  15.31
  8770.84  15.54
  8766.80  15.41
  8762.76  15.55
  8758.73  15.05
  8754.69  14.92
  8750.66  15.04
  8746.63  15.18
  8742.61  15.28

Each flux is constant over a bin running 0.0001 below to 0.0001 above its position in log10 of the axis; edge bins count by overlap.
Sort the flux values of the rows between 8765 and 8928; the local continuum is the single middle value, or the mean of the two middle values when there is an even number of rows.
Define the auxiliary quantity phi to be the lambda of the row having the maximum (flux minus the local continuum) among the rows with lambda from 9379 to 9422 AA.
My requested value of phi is 9389.47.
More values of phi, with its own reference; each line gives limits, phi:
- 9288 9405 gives 9307.67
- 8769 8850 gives 8778.92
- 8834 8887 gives 8851.99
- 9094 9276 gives 9099.99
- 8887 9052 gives 8901.04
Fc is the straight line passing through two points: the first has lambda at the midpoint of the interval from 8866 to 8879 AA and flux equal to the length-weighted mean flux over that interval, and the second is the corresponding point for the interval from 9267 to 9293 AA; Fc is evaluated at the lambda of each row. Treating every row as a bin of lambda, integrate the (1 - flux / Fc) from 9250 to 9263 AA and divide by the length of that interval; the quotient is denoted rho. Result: 0.03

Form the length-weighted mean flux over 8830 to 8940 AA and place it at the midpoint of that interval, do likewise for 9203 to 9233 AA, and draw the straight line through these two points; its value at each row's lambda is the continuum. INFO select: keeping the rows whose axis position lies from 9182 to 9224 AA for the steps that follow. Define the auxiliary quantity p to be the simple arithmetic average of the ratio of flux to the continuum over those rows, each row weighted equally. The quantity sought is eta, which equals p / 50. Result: 0.0205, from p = 1.025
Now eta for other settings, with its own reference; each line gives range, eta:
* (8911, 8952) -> 0.0201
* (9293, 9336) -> 0.0211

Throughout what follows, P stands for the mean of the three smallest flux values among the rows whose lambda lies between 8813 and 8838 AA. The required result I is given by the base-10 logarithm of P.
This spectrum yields 1.18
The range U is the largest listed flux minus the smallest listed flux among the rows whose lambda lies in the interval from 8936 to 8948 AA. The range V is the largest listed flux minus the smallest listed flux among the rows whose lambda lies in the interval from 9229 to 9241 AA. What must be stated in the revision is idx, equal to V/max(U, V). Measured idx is 1.000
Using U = 0.49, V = 1.03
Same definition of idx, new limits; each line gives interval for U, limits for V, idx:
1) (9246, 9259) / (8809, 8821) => 1.000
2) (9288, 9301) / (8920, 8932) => 1.000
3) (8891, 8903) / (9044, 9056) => 0.600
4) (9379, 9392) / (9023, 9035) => 0.230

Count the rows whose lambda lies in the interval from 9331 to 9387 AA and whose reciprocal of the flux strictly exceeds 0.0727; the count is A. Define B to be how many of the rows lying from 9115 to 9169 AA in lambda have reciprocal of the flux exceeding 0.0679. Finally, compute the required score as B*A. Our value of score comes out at 143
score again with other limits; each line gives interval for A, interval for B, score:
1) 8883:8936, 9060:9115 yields 0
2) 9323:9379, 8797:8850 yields 11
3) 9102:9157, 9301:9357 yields 0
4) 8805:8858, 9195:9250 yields 0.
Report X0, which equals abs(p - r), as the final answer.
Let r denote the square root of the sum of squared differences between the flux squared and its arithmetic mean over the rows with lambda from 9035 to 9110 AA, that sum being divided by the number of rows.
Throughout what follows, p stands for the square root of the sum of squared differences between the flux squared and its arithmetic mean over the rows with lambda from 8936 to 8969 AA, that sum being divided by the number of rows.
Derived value 1.9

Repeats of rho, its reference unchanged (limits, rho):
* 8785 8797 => -0.02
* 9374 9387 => 0.03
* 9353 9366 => -0.01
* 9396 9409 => 0.01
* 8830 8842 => -0.04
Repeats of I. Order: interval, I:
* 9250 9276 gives 1.12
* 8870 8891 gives 1.17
